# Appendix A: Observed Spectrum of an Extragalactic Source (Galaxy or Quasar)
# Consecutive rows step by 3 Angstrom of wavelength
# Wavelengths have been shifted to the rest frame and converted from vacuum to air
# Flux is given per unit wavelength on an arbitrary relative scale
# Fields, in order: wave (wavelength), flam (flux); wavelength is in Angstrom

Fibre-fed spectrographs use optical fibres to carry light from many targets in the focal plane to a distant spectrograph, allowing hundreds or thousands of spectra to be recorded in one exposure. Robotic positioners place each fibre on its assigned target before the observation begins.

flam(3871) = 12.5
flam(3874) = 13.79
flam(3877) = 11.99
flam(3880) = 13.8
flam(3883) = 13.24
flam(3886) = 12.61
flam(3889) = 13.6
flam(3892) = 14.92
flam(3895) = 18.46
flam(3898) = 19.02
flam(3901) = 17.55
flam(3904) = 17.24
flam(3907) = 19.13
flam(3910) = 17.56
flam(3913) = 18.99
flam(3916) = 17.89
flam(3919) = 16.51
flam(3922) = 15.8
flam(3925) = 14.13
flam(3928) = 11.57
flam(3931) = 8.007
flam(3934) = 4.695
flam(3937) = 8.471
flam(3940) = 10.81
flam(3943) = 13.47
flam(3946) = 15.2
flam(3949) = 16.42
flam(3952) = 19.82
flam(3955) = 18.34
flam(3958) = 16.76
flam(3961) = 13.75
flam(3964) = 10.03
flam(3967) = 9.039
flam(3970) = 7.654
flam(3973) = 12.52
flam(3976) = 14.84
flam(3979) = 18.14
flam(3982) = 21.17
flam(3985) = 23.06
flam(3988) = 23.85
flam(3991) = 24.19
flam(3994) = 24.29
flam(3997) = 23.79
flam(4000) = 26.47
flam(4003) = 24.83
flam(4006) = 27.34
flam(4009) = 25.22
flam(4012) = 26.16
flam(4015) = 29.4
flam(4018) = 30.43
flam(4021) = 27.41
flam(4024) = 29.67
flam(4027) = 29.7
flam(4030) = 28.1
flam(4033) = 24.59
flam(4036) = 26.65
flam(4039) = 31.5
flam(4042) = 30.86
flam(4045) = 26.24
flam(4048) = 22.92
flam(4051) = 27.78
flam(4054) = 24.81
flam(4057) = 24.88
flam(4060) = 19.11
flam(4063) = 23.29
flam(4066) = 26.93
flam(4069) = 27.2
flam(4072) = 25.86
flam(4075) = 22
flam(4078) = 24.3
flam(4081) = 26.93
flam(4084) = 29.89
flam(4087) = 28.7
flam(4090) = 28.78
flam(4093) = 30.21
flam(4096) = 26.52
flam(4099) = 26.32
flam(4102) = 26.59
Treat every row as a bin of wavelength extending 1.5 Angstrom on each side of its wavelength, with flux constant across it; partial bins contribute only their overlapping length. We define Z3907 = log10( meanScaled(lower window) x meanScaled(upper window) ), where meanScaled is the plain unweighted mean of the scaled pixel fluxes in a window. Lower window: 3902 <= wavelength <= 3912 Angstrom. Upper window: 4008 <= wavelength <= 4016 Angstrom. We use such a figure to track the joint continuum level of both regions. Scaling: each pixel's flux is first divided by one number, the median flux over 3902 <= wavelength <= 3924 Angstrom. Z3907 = 0.20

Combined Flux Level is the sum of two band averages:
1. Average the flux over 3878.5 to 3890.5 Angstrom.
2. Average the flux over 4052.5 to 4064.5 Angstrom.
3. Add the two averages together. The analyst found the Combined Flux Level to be 36.3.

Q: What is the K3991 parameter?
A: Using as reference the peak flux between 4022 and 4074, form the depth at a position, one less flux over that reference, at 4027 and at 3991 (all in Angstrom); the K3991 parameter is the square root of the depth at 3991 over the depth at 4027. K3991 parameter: 2.0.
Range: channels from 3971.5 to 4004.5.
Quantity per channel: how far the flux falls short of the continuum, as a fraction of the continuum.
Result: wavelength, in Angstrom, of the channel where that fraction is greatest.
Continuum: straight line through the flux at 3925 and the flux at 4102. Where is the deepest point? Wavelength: 3973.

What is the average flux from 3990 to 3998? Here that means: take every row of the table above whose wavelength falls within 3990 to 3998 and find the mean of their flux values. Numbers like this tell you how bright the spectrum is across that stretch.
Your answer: 24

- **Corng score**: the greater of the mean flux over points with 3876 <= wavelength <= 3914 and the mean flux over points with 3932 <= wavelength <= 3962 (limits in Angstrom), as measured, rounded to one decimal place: 16.0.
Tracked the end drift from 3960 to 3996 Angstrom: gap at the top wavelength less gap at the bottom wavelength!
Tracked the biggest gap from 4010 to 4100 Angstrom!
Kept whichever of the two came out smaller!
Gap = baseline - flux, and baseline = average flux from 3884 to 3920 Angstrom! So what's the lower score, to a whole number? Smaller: -11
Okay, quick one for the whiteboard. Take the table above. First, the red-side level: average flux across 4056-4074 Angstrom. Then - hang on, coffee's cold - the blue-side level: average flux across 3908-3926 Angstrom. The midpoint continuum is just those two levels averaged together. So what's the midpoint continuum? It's 20.7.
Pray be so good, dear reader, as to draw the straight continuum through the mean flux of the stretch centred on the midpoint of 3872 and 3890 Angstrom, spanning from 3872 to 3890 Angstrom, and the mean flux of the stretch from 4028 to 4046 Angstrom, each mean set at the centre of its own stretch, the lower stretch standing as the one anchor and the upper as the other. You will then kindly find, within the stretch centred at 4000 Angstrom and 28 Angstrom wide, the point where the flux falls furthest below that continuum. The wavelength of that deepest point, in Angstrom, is 3997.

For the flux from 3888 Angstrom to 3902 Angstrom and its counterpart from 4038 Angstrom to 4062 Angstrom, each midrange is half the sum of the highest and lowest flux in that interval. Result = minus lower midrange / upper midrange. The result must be -0.64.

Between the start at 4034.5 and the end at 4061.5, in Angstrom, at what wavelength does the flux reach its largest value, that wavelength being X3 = 4039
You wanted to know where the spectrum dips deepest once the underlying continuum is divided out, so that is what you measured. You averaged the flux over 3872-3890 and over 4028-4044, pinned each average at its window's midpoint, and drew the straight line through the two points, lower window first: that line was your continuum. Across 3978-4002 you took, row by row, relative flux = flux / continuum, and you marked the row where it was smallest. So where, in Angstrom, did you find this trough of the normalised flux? 3979 Angstrom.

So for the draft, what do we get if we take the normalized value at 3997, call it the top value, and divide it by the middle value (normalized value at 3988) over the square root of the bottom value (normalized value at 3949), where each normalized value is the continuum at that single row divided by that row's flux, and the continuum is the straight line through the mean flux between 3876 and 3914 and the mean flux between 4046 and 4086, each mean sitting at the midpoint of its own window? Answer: 1.10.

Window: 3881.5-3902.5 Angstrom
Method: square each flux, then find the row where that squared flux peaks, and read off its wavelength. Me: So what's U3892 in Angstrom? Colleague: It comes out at 3898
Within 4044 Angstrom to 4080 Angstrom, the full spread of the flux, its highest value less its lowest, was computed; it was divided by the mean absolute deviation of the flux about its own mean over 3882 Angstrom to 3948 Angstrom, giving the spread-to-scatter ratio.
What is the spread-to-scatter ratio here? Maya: 2.8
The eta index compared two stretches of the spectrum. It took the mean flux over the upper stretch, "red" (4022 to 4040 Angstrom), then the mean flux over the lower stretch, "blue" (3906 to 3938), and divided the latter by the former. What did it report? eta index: 0.49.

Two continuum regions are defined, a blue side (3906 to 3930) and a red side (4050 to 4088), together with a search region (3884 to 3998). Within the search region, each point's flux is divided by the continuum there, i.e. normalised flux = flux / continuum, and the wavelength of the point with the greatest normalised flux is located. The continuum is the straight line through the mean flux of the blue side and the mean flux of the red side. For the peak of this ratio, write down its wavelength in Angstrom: 3898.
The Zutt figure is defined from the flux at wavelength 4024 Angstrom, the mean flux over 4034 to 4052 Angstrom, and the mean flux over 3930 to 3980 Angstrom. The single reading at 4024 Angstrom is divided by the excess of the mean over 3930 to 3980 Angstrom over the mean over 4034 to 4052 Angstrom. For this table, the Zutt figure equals -2.0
